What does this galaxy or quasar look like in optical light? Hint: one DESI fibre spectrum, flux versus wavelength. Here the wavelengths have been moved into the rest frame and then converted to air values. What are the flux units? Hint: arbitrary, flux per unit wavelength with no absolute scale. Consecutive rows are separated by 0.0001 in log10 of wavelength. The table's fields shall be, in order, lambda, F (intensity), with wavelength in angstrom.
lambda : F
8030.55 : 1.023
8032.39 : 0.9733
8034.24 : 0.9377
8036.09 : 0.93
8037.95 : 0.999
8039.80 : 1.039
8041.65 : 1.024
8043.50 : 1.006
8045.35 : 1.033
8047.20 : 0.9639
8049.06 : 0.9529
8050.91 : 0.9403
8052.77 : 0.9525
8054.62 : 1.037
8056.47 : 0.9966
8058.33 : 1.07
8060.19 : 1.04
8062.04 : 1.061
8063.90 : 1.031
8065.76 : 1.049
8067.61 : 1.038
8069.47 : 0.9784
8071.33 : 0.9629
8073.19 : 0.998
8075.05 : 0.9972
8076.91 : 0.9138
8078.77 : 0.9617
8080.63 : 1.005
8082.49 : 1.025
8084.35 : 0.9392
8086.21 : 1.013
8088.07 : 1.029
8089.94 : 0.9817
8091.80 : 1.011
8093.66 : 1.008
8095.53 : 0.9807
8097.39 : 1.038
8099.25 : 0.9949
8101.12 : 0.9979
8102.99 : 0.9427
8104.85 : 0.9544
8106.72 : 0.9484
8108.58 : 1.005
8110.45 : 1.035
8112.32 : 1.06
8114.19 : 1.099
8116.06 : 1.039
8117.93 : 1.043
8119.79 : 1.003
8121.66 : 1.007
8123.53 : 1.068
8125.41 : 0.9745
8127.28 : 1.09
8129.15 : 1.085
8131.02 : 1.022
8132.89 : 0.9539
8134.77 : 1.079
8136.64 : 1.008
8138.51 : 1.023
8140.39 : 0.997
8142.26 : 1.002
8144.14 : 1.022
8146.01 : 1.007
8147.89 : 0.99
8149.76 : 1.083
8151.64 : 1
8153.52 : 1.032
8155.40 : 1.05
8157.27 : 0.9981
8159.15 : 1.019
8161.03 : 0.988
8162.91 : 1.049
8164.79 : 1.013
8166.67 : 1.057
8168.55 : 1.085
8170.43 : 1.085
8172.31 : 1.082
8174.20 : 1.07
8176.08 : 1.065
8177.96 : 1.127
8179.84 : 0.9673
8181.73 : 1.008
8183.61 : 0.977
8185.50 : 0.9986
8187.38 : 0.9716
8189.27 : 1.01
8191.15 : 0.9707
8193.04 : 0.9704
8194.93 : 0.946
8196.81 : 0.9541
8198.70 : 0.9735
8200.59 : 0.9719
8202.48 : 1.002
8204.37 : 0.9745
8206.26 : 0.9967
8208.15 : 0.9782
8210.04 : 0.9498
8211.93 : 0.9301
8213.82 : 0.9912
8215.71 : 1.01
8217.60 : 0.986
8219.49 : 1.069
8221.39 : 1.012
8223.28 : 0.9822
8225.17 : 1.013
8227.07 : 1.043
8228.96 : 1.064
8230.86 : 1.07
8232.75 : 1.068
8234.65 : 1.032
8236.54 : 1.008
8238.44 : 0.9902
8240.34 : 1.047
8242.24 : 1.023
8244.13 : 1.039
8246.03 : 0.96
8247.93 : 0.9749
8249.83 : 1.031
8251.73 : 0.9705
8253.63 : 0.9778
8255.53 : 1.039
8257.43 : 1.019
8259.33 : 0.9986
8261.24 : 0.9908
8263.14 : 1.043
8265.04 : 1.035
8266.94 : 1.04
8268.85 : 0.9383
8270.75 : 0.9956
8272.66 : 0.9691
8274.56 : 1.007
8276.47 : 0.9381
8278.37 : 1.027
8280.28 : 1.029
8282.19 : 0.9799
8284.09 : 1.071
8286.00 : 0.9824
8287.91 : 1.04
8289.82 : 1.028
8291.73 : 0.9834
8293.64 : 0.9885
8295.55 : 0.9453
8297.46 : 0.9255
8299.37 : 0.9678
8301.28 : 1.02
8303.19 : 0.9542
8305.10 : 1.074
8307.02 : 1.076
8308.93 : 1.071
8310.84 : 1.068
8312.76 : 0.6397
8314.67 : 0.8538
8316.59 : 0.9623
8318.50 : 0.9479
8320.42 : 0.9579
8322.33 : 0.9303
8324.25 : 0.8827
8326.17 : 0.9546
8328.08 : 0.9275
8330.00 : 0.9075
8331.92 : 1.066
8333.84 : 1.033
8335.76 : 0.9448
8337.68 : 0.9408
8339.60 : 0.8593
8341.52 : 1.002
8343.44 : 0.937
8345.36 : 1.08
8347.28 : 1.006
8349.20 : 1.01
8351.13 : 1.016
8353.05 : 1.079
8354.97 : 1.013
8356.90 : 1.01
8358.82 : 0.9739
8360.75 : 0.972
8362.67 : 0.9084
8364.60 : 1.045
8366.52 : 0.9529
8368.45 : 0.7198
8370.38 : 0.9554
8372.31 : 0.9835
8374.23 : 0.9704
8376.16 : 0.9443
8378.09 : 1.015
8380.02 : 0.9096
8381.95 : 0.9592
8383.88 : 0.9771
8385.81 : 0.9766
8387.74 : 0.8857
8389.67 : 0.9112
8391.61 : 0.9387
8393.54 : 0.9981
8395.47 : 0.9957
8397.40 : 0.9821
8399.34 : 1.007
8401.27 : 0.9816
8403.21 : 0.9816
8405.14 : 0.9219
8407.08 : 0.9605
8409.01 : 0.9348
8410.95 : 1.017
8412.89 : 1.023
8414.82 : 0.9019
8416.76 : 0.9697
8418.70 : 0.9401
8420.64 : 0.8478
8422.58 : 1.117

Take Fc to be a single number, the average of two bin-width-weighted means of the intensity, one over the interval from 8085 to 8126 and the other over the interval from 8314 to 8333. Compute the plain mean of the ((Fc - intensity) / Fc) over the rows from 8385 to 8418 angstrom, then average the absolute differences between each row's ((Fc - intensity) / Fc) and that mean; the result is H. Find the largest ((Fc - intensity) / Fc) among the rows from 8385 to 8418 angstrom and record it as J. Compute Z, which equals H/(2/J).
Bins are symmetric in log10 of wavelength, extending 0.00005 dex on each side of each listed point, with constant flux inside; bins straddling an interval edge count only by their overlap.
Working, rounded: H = 0.035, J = 0.092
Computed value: 0.0016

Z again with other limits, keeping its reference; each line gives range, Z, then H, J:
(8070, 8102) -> 0.0008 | 0.025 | 0.063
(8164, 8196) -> 0.0007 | 0.049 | 0.030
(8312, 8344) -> 0.0101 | 0.059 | 0.344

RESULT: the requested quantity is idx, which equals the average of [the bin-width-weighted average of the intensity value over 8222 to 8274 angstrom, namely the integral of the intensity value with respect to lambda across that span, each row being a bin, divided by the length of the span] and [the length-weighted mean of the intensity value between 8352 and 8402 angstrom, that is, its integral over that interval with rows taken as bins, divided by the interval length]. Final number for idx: 0.99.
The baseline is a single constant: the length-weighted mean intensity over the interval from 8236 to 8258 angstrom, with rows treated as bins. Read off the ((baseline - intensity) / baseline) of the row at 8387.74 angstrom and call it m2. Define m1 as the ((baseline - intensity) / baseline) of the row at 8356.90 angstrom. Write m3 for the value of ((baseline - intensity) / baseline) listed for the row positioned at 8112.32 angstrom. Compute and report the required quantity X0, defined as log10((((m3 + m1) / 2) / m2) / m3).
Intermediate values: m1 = 0.00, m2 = 0.12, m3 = -0.053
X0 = 0.6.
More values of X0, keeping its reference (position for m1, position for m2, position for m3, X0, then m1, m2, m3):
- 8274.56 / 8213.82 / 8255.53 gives 1.5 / 0.00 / 0.02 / -0.032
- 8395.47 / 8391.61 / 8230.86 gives 0.8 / 0.01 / 0.07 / -0.063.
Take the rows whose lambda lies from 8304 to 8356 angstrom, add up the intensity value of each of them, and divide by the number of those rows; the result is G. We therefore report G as 0.97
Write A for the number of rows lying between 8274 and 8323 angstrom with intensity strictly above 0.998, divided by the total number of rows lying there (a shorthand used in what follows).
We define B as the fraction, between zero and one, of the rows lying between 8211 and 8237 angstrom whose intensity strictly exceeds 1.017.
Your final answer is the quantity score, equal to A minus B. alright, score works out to -0.01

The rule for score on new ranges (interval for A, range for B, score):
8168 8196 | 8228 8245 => -0.18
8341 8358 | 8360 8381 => 0.80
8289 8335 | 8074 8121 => 0.01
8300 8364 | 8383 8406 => 0.45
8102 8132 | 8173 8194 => 0.48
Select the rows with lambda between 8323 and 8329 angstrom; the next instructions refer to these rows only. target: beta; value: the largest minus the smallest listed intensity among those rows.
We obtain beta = 0.07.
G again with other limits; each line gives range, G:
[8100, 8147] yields 1.02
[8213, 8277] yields 1.01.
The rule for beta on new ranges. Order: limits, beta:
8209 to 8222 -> 0.14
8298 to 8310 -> 0.12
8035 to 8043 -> 0.11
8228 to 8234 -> 0.01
